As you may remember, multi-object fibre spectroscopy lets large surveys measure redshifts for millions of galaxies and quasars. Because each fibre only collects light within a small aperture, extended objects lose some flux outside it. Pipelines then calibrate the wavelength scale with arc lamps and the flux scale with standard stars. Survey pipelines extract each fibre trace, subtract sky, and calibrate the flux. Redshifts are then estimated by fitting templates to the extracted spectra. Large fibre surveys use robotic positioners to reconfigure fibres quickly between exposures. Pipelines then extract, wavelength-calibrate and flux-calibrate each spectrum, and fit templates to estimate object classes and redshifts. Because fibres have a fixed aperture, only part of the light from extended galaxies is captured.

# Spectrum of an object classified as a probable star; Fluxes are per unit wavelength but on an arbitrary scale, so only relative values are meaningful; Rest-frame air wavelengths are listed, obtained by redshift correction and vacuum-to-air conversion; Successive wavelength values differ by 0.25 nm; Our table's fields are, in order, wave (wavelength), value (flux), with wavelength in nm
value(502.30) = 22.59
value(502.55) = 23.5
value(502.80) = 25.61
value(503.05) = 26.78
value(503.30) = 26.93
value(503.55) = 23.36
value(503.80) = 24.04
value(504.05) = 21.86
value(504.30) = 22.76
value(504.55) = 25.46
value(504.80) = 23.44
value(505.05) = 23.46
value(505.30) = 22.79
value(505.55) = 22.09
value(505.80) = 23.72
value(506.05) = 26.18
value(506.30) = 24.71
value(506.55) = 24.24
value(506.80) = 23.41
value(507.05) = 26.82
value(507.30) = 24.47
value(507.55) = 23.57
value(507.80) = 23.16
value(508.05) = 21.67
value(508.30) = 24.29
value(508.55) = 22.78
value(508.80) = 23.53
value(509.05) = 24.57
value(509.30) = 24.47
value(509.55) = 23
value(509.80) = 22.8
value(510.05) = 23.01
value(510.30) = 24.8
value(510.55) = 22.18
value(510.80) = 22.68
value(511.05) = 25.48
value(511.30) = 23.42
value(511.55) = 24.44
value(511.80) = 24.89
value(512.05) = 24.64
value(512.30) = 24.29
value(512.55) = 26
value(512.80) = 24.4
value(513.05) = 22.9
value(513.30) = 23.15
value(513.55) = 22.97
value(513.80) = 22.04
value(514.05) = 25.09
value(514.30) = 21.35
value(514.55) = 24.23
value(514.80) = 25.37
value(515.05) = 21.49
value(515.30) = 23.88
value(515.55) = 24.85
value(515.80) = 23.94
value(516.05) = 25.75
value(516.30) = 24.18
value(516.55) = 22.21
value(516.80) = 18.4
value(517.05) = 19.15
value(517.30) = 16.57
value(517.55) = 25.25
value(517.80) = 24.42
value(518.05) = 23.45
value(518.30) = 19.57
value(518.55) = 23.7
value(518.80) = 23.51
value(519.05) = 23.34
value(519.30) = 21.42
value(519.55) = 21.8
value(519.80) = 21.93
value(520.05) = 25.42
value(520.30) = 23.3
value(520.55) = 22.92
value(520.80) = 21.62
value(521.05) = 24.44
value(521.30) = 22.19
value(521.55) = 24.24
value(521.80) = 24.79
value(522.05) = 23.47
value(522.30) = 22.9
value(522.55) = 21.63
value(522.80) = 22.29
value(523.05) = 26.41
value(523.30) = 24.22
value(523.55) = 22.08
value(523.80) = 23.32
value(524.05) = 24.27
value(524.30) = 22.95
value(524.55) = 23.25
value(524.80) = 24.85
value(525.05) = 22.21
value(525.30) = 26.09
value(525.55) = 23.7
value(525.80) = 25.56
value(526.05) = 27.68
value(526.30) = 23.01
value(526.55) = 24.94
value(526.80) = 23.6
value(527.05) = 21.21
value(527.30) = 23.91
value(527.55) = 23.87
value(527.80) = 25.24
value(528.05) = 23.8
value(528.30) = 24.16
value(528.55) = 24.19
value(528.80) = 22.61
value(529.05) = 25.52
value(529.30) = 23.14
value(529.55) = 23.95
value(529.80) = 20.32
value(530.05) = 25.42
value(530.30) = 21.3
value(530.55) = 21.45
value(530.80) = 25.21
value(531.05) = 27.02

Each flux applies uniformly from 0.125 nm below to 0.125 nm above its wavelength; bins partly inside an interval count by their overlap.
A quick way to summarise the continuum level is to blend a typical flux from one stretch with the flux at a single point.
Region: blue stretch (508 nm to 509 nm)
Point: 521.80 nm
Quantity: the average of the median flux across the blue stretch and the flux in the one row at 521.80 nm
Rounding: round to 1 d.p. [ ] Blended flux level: 24.0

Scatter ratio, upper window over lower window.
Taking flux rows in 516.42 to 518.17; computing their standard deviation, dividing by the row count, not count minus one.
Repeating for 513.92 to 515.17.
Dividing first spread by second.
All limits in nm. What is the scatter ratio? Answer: 1.8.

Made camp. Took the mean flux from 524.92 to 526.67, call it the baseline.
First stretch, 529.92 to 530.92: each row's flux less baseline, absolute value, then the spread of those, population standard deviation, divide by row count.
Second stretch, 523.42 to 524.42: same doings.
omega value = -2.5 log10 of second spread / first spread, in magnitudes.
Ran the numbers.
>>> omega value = 0.63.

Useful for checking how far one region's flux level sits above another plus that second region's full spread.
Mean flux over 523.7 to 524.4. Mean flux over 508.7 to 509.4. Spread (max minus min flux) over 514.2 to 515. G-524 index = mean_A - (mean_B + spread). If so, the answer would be -4.7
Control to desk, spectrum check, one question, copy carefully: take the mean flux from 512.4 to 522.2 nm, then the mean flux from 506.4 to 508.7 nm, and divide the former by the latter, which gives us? 0.97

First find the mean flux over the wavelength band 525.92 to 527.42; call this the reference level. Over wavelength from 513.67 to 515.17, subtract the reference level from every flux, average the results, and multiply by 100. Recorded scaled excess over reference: -80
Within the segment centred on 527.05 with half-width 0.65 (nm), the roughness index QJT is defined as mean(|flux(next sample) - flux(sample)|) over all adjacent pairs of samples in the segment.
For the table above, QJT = 1.62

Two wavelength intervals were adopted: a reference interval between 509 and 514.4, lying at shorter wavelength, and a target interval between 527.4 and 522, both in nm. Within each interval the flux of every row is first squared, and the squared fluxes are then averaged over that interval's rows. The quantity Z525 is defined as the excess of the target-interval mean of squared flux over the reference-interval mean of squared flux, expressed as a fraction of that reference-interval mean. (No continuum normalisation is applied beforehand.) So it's 0.01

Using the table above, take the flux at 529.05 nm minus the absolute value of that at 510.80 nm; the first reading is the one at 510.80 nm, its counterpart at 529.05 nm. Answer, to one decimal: 2.8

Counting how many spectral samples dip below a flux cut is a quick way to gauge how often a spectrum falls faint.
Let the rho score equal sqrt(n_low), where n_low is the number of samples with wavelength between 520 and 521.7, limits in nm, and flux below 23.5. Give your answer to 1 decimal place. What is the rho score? 2.0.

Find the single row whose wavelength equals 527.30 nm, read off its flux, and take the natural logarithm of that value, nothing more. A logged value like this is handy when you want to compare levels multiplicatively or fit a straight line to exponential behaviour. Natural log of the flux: 3.17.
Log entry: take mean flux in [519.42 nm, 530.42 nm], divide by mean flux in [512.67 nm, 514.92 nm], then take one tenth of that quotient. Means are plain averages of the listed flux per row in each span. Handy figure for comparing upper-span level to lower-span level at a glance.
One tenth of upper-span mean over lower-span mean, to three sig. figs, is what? 0.101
